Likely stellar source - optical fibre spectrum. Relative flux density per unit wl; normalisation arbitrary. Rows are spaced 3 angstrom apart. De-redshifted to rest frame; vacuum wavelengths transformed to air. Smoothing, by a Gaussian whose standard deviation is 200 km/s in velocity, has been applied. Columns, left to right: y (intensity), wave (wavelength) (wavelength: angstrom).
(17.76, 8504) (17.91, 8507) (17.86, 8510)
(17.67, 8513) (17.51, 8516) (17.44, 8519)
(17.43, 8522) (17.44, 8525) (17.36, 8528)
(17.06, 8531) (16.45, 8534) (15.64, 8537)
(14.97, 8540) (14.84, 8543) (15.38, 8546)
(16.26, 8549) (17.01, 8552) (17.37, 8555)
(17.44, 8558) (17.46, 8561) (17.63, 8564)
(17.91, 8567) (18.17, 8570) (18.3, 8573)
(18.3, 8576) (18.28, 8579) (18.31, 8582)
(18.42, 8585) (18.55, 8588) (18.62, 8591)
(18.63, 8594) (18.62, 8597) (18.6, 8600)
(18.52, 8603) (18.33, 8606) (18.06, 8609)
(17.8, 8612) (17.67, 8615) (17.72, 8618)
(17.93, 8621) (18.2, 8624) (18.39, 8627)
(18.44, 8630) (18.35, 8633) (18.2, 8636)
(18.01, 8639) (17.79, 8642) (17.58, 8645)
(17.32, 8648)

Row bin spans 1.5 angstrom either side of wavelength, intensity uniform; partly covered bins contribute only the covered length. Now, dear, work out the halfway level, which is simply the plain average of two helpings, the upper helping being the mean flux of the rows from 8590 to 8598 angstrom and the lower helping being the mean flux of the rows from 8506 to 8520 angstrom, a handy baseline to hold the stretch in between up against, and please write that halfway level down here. 18.2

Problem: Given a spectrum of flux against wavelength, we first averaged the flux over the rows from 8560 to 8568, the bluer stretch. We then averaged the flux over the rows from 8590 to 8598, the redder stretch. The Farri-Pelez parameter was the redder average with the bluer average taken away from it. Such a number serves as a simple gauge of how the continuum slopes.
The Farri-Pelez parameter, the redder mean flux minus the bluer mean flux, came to 1.0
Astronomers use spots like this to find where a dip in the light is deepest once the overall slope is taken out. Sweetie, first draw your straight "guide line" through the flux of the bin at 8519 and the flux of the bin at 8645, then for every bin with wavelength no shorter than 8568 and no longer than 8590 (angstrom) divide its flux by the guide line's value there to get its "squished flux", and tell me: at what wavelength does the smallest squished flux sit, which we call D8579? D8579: 8570 angstrom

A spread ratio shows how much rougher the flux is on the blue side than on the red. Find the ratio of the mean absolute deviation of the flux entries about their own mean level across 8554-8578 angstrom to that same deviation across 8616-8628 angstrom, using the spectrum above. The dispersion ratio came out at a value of 1.48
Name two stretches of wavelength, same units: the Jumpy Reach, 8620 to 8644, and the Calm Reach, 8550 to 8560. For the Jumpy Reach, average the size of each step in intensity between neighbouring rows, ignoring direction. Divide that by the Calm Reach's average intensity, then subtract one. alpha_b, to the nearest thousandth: -0.990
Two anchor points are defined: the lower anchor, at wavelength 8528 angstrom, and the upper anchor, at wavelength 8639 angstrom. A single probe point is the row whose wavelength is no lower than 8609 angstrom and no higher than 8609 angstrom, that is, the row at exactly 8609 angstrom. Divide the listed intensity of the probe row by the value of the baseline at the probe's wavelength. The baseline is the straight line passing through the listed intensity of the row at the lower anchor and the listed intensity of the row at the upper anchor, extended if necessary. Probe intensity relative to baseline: 1.01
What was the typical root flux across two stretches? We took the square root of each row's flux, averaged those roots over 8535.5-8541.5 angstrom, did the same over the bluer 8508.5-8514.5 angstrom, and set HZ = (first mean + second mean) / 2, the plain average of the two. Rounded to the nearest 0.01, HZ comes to 4.06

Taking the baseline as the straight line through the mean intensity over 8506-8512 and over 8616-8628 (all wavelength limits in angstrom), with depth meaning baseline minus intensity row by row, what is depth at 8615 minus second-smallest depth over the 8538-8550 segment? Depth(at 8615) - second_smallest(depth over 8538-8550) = -2.2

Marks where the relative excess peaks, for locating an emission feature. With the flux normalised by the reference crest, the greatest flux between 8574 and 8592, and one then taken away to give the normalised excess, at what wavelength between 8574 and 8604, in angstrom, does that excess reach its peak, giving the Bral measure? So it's 8594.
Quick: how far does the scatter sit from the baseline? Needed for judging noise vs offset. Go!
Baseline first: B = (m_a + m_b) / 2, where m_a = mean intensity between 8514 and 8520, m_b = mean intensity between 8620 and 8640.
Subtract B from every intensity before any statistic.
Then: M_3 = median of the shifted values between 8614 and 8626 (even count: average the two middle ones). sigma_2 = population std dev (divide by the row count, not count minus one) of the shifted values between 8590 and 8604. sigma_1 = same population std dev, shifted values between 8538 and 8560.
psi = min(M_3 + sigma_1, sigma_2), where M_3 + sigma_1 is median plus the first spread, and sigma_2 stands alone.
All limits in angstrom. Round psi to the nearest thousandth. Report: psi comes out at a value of 0.040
